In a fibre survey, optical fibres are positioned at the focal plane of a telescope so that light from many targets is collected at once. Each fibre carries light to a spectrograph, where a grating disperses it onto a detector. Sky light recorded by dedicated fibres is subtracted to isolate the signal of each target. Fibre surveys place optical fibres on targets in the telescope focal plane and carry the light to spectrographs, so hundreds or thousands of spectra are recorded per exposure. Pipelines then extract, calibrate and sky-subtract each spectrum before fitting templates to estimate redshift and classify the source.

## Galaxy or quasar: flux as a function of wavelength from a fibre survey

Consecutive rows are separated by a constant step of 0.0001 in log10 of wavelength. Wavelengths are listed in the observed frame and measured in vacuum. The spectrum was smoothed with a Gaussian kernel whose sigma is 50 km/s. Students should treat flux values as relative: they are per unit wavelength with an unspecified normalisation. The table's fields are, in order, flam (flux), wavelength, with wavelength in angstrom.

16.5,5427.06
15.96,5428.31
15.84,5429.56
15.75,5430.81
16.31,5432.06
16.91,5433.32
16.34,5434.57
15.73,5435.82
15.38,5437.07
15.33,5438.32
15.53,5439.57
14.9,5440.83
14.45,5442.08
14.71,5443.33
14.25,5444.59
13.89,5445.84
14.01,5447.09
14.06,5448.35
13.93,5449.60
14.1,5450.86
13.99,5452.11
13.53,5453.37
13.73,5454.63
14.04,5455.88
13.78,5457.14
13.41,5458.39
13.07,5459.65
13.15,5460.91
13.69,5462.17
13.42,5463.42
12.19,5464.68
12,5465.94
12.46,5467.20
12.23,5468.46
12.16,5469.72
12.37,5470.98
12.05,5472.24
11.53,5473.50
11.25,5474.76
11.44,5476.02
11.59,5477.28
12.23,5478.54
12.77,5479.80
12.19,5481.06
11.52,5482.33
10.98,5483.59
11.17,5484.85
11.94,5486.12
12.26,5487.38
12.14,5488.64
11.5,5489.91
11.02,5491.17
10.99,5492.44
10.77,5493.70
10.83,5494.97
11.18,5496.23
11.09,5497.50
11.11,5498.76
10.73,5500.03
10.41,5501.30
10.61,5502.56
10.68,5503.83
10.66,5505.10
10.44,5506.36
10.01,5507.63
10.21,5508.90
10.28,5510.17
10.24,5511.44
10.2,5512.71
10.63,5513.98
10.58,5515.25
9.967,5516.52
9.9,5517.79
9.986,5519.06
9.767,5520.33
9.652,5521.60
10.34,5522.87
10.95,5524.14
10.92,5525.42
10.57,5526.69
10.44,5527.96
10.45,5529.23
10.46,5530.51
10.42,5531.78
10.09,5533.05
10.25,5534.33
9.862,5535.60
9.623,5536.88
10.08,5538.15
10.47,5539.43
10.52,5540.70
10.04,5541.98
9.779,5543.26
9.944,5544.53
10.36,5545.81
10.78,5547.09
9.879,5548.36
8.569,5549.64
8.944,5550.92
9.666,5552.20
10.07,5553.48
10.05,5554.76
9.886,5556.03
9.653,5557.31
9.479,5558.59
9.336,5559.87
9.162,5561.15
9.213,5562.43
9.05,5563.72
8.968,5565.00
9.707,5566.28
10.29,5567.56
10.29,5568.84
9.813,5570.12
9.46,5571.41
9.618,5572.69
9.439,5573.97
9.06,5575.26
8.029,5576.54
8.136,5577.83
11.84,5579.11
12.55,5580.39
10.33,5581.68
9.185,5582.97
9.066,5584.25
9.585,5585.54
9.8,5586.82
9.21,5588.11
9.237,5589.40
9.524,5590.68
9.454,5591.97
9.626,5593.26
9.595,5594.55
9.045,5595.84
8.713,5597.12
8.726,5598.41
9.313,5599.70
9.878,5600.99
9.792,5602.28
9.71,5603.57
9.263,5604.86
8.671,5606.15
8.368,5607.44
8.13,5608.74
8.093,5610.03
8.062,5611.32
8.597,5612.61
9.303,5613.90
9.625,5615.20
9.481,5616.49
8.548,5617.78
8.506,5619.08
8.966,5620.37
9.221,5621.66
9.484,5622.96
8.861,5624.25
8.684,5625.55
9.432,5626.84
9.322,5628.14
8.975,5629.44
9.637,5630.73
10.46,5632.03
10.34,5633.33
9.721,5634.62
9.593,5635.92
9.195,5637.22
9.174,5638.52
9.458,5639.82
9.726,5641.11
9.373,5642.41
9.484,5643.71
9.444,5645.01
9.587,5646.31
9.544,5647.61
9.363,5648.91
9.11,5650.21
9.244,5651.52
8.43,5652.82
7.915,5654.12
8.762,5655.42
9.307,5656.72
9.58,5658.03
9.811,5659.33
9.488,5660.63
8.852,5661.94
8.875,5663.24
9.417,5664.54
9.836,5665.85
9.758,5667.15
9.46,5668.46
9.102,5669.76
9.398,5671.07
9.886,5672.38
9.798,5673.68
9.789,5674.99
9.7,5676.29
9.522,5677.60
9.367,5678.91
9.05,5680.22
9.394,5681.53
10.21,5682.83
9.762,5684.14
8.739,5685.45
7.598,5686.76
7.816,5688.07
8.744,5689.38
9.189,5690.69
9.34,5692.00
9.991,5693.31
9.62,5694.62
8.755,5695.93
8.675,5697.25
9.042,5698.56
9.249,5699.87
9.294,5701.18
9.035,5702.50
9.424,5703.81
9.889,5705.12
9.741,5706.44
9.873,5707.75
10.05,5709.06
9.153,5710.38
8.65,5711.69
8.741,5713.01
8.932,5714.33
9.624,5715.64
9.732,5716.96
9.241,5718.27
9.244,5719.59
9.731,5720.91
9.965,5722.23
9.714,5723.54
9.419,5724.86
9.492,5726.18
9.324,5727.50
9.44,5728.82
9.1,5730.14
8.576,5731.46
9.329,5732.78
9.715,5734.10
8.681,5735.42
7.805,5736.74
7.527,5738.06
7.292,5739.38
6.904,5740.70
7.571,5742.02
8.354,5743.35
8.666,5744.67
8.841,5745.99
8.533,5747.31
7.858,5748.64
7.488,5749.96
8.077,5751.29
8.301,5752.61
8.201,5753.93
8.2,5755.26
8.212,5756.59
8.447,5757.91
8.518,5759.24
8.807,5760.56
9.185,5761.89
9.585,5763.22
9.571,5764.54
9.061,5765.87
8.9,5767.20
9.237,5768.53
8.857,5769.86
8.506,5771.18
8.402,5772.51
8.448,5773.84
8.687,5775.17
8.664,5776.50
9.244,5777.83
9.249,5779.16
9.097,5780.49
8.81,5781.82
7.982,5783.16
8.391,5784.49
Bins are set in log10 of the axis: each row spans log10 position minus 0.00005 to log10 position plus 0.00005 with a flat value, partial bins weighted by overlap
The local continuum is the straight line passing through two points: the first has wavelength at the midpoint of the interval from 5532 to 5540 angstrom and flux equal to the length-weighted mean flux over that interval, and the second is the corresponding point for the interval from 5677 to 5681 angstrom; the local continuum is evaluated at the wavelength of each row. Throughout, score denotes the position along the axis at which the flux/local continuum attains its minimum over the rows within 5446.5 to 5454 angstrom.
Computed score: 5453.37 angstrom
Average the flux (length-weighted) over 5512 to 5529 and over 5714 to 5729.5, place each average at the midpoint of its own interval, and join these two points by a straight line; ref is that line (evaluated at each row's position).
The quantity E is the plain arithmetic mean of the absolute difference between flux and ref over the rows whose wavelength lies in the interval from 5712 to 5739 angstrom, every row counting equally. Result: 0.47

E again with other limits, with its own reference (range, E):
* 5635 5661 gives 0.52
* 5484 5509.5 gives 0.64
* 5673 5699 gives 0.57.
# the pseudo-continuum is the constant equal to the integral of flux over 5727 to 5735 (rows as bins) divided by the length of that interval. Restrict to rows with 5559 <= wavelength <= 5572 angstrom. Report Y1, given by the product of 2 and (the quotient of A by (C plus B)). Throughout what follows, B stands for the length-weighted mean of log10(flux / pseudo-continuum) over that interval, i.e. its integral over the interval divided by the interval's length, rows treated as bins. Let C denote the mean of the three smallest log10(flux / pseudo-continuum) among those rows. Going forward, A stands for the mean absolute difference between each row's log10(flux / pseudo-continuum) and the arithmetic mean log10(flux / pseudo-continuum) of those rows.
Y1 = 6.47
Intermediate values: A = 0.018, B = 0.01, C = -0.01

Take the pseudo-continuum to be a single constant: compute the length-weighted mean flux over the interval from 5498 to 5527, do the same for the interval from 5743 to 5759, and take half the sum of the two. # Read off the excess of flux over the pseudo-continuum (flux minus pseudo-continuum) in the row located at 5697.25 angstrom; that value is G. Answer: -0.7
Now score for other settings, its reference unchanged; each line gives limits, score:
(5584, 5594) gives 5584.25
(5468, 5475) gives 5474.76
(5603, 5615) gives 5611.32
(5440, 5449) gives 5445.84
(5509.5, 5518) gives 5517.79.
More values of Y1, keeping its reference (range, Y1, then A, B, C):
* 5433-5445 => 0.08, 0.018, 0.22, 0.20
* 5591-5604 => -2.64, 0.016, 0.01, -0.02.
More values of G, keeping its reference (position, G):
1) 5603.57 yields 0.4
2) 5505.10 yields 1.3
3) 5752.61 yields -1.0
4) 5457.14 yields 4.5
